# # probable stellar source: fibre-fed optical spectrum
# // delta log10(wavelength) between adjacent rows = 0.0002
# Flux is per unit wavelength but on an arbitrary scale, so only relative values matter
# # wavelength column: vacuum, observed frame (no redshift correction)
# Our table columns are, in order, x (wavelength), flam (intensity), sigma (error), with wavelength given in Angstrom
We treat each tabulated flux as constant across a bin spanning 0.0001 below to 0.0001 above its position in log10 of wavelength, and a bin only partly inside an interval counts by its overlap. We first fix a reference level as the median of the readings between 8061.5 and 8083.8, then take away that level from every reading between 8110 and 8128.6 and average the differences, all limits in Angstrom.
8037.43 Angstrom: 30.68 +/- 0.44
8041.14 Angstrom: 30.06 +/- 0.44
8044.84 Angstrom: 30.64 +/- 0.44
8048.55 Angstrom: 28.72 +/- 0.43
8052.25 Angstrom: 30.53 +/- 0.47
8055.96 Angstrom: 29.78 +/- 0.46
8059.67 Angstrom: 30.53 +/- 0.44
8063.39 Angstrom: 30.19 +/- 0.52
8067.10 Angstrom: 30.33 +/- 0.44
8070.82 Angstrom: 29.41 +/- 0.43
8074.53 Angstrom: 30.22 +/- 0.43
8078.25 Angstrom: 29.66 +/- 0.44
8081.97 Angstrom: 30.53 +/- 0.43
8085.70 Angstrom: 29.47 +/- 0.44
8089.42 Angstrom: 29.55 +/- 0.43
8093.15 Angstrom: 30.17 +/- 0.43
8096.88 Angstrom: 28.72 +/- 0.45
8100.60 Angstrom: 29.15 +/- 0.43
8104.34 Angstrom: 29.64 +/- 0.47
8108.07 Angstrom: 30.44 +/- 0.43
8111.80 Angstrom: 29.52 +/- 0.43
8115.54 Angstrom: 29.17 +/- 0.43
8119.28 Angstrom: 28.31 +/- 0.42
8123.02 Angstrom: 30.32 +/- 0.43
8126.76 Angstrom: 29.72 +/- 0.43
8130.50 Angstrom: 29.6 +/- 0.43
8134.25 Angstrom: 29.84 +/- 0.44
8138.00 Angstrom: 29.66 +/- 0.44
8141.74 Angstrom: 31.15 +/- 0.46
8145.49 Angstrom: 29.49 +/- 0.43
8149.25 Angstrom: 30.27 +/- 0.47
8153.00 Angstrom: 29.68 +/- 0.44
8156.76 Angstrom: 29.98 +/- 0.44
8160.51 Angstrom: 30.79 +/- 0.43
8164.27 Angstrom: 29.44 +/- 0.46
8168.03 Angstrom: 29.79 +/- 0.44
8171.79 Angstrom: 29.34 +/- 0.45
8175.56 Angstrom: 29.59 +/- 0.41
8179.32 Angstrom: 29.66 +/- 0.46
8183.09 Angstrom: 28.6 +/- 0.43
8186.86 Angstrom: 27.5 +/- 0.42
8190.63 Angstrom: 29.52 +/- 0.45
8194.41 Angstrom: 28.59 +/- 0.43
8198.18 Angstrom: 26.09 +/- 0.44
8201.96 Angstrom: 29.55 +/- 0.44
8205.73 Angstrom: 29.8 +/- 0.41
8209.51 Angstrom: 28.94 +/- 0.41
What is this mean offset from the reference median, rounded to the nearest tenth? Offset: -0.8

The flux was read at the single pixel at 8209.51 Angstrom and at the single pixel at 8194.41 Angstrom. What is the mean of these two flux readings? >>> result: 28.8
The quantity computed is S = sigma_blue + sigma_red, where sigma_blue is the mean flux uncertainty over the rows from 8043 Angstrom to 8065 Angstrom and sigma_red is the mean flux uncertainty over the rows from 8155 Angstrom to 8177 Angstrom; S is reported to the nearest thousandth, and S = 0.898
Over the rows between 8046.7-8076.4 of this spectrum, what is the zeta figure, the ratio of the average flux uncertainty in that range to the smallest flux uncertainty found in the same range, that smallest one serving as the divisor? 1.05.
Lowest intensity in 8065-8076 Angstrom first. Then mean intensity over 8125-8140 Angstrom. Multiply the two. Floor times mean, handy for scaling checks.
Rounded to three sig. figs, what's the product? 874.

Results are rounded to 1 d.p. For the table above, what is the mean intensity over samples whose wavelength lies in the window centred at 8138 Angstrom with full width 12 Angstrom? 30.2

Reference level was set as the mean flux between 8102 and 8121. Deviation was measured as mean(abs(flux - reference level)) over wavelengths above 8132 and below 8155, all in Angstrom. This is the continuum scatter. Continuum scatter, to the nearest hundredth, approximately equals 0.60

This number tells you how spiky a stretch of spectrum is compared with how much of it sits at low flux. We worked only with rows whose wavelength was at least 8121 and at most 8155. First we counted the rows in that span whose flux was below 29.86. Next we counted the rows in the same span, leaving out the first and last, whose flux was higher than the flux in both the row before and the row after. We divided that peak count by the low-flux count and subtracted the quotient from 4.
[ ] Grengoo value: 3.5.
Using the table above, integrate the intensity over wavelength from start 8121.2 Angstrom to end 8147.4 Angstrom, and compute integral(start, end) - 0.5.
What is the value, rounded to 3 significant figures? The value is 785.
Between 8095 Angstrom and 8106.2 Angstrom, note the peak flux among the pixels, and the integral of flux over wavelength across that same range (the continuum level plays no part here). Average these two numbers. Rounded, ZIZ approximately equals 178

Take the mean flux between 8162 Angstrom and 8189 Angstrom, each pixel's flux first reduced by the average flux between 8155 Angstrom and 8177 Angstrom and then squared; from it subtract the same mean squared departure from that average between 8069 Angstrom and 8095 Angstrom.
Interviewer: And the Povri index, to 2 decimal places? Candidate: 0.88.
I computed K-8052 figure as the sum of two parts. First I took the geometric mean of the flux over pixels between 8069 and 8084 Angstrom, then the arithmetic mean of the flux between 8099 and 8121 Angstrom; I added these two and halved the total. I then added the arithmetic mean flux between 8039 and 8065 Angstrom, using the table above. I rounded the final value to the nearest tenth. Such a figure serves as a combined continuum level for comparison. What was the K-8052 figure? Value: 59.7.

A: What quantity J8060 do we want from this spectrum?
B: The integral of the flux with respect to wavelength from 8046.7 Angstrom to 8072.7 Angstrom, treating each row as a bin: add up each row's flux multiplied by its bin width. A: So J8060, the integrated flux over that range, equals 778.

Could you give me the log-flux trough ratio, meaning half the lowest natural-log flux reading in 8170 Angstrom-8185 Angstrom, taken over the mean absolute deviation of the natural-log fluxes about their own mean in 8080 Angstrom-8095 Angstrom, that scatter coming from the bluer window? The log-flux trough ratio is 120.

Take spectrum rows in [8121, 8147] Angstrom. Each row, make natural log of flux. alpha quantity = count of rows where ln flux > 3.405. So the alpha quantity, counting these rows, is 2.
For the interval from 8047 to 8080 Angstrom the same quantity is 5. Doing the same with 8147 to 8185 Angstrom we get 2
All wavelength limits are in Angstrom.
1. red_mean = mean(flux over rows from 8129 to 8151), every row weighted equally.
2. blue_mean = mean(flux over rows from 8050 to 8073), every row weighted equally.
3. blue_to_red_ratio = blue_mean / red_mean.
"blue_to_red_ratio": 1.00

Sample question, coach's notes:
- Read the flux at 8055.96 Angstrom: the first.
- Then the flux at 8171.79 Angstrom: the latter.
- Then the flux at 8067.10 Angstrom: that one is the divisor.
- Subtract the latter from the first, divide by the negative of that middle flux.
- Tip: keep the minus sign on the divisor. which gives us -0.015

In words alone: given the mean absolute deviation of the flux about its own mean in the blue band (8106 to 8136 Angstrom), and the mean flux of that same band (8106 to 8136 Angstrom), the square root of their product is 3.71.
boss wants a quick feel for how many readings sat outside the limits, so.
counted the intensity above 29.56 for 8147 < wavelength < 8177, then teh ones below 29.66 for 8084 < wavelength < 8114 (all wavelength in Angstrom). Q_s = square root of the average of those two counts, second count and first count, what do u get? 2.45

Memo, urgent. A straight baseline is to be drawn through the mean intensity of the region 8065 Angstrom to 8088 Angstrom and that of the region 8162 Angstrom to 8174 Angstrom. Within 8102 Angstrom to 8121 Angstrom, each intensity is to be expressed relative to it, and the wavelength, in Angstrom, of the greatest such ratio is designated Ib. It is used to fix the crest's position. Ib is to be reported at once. 8108.07 Angstrom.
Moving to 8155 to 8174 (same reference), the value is 8160.51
